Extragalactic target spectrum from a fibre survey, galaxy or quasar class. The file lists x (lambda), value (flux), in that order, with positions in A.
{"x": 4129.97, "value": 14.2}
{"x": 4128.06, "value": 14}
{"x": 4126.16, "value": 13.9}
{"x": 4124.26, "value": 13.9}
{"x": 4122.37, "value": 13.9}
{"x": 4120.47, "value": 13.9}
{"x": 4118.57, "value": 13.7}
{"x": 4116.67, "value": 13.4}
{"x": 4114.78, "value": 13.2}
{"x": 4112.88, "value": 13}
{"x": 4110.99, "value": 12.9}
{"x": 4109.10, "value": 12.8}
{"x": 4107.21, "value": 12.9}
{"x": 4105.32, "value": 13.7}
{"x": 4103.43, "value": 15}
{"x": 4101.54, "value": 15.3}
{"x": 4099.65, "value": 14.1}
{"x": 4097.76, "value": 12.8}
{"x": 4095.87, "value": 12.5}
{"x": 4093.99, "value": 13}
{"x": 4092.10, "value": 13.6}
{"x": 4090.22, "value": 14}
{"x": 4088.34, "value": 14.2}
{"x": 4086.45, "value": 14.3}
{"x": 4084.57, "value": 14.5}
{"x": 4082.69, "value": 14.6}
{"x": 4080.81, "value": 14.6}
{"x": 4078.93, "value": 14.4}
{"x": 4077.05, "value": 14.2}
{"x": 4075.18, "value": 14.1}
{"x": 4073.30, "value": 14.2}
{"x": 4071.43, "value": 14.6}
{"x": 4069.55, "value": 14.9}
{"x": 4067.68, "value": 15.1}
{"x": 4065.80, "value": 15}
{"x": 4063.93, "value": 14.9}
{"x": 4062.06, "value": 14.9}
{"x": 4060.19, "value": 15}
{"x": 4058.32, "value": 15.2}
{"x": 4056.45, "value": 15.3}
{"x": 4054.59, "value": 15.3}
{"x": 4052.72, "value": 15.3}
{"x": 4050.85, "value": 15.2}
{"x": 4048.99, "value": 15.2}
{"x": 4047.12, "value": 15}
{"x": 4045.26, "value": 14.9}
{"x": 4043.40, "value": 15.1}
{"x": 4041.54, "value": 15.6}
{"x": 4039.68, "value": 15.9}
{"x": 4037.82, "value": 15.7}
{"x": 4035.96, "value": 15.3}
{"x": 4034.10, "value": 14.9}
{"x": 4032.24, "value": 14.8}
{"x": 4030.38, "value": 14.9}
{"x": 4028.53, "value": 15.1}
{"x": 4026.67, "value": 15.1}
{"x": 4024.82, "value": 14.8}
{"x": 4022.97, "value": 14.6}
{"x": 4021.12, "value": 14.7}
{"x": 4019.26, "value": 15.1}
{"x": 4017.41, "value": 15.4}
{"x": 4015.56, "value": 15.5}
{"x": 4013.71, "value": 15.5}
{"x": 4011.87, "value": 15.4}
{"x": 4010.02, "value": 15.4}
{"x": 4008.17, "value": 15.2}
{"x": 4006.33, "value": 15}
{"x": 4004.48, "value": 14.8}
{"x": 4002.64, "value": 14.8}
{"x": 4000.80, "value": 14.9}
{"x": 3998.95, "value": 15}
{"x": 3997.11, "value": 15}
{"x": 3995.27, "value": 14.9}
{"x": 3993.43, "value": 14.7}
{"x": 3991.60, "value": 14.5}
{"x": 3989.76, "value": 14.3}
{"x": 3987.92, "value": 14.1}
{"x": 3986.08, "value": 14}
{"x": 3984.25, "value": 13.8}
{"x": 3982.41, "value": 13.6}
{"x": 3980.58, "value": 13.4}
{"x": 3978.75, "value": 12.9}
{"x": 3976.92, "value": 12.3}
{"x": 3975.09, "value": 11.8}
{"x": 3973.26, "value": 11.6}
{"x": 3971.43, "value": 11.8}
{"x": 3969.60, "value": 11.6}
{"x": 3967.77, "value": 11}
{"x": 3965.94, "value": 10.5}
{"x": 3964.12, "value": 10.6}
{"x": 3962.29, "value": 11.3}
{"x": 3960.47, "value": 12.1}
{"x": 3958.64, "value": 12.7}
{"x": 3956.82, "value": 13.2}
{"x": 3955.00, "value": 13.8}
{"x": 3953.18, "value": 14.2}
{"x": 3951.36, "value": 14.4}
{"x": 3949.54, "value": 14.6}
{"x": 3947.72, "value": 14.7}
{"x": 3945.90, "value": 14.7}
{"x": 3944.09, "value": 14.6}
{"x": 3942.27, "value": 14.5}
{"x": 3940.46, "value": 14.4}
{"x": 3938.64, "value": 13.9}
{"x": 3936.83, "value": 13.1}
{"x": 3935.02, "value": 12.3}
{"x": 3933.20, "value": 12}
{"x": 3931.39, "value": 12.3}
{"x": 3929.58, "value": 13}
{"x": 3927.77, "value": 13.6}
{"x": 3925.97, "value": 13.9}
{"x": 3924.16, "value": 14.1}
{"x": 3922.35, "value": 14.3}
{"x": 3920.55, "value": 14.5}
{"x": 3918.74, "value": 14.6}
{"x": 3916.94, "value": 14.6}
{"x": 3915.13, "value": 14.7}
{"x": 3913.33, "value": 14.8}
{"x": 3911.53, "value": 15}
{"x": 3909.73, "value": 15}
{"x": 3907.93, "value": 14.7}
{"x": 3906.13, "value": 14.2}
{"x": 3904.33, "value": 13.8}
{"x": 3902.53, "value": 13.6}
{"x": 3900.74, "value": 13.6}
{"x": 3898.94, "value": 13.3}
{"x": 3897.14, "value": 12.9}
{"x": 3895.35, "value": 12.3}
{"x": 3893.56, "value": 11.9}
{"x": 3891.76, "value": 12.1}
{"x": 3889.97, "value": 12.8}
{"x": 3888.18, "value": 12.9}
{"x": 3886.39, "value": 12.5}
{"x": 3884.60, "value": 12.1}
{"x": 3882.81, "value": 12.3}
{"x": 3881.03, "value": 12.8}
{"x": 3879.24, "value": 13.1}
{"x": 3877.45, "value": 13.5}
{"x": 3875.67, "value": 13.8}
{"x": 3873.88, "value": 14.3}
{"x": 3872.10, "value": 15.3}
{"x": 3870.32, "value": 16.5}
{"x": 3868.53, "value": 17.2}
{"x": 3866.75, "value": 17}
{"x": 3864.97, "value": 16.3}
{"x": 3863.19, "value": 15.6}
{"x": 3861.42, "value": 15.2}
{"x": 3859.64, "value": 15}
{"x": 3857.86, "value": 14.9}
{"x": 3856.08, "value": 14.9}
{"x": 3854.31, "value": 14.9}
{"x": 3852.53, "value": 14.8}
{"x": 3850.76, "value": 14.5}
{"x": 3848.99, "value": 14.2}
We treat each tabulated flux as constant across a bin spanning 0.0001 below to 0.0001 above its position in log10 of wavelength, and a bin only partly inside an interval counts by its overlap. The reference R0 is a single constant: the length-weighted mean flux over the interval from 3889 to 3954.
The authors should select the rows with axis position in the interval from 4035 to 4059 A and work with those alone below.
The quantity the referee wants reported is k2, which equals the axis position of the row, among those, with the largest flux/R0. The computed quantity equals 4039.68 A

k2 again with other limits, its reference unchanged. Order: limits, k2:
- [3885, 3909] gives 3907.93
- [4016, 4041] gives 4039.68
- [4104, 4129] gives 4128.06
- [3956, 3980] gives 3956.82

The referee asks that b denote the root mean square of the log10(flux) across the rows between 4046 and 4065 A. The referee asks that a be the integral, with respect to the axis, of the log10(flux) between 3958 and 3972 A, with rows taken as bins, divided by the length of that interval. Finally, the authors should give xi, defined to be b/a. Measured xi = 1.12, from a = 1.06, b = 1.18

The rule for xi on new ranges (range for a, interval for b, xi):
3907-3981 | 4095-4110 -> 1.01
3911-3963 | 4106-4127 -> 0.99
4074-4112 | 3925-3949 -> 0.99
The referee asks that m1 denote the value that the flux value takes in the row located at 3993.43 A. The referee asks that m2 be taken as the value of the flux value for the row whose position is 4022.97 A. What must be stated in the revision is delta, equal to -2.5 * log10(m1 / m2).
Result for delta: -0.01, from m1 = 14.7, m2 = 14.6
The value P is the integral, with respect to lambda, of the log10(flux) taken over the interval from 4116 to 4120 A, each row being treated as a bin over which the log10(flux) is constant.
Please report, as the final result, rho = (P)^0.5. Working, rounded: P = 4.5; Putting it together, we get 2.13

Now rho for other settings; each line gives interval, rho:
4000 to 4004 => 2.17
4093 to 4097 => 2.10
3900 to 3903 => 1.85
